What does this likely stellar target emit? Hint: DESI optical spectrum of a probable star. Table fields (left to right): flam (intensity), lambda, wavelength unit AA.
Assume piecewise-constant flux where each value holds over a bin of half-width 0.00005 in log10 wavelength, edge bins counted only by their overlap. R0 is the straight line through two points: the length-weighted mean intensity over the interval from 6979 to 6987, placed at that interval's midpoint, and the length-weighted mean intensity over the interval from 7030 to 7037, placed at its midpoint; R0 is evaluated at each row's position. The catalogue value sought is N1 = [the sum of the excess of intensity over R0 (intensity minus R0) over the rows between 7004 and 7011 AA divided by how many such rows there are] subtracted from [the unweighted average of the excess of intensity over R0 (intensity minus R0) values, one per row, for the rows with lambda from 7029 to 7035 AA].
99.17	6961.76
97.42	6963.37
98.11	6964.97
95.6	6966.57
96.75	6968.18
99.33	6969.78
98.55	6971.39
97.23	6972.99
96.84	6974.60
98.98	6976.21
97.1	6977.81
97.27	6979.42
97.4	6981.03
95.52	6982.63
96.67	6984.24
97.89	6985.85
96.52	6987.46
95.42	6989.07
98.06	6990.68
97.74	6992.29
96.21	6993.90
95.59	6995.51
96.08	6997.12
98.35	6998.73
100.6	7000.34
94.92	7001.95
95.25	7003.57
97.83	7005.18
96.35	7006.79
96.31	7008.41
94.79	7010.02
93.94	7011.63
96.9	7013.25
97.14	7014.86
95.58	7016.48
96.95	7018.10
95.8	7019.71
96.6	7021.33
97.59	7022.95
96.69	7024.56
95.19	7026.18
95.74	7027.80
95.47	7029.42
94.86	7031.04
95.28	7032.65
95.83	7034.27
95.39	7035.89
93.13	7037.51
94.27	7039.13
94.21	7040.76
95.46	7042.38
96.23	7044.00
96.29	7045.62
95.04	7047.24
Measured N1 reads -0.2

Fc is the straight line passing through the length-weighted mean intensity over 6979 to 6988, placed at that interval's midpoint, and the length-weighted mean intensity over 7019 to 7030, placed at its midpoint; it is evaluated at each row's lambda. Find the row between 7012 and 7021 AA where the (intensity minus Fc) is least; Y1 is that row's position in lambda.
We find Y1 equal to 7016.48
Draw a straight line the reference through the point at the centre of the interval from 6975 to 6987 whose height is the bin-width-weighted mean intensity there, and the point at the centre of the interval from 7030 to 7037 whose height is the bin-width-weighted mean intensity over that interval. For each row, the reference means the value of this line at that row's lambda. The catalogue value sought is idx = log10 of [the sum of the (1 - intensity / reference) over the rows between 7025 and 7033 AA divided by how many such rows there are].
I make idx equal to -2.7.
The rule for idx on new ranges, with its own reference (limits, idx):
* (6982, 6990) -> -2.2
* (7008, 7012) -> -1.9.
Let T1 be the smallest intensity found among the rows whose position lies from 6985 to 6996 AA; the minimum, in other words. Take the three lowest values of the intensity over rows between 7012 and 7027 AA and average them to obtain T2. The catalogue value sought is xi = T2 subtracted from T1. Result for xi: -0.1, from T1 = 95.42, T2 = 95.5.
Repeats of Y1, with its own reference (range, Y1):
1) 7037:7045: 7037.51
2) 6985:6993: 6989.07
